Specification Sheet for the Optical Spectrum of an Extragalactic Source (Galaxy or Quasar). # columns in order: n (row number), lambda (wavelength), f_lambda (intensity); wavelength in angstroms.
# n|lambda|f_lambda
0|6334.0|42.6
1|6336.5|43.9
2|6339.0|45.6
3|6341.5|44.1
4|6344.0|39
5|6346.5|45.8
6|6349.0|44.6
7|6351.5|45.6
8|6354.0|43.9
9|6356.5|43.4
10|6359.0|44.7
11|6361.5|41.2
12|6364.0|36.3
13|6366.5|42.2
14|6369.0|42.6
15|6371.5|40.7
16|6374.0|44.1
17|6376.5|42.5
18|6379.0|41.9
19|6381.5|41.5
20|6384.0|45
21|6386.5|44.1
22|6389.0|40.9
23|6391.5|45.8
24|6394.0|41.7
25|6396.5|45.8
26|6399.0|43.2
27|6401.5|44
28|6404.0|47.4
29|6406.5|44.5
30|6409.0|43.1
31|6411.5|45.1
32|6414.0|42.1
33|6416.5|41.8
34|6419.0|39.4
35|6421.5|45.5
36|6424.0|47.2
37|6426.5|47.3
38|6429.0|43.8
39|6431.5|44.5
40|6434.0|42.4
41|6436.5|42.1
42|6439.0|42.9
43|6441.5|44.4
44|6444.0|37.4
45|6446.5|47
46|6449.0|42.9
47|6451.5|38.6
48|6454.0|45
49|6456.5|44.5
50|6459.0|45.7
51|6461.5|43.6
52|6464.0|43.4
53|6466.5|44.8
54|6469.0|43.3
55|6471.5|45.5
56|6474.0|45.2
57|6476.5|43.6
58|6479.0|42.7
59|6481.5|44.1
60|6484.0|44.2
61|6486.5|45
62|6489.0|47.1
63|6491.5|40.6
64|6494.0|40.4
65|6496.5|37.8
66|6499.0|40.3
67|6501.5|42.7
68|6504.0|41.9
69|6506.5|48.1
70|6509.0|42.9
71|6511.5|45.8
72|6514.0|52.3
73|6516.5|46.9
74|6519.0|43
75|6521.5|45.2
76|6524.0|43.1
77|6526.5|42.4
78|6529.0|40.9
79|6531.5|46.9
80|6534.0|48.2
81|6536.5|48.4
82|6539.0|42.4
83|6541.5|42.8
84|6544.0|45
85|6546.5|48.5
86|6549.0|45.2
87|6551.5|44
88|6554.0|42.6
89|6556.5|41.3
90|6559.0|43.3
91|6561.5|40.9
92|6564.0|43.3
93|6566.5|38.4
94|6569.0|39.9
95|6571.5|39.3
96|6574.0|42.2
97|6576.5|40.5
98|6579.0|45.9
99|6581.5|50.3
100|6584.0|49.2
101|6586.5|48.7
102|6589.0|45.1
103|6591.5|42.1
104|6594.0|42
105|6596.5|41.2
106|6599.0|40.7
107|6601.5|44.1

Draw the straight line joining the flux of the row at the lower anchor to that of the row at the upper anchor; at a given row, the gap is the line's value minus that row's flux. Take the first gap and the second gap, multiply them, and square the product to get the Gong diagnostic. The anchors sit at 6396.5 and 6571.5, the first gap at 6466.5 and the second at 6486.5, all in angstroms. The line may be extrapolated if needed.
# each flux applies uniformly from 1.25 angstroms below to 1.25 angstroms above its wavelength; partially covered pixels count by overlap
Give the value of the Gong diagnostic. 17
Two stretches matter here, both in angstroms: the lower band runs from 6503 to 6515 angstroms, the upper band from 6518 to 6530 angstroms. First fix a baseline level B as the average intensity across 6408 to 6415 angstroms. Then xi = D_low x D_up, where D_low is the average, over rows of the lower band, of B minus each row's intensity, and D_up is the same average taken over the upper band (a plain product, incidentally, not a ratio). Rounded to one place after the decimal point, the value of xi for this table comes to -1.4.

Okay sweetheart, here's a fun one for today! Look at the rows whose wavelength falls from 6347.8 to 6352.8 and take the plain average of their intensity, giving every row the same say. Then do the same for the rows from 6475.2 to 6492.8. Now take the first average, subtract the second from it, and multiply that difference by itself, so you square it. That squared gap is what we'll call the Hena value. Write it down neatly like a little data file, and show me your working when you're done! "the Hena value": 1.4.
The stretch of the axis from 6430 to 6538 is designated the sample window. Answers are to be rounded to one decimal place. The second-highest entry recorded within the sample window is 48.4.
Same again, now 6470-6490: 45.5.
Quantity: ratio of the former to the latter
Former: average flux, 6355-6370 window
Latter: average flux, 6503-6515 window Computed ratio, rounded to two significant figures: 0.90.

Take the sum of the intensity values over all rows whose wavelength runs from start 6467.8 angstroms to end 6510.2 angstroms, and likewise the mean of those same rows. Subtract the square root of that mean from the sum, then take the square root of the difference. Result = 27.0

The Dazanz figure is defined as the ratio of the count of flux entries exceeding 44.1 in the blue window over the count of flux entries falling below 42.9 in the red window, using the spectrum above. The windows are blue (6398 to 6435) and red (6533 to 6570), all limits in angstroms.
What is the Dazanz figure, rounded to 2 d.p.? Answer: 1.00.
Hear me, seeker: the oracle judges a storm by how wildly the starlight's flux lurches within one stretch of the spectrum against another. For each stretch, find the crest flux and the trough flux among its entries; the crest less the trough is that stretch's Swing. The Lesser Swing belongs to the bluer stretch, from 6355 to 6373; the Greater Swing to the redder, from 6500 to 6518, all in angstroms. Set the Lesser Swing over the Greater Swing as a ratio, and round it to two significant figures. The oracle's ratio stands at 0.81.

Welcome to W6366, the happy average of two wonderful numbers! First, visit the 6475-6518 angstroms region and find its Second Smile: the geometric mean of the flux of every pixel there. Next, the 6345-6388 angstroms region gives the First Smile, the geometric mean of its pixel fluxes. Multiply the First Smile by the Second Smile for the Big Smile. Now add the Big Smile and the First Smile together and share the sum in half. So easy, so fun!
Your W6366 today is 960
